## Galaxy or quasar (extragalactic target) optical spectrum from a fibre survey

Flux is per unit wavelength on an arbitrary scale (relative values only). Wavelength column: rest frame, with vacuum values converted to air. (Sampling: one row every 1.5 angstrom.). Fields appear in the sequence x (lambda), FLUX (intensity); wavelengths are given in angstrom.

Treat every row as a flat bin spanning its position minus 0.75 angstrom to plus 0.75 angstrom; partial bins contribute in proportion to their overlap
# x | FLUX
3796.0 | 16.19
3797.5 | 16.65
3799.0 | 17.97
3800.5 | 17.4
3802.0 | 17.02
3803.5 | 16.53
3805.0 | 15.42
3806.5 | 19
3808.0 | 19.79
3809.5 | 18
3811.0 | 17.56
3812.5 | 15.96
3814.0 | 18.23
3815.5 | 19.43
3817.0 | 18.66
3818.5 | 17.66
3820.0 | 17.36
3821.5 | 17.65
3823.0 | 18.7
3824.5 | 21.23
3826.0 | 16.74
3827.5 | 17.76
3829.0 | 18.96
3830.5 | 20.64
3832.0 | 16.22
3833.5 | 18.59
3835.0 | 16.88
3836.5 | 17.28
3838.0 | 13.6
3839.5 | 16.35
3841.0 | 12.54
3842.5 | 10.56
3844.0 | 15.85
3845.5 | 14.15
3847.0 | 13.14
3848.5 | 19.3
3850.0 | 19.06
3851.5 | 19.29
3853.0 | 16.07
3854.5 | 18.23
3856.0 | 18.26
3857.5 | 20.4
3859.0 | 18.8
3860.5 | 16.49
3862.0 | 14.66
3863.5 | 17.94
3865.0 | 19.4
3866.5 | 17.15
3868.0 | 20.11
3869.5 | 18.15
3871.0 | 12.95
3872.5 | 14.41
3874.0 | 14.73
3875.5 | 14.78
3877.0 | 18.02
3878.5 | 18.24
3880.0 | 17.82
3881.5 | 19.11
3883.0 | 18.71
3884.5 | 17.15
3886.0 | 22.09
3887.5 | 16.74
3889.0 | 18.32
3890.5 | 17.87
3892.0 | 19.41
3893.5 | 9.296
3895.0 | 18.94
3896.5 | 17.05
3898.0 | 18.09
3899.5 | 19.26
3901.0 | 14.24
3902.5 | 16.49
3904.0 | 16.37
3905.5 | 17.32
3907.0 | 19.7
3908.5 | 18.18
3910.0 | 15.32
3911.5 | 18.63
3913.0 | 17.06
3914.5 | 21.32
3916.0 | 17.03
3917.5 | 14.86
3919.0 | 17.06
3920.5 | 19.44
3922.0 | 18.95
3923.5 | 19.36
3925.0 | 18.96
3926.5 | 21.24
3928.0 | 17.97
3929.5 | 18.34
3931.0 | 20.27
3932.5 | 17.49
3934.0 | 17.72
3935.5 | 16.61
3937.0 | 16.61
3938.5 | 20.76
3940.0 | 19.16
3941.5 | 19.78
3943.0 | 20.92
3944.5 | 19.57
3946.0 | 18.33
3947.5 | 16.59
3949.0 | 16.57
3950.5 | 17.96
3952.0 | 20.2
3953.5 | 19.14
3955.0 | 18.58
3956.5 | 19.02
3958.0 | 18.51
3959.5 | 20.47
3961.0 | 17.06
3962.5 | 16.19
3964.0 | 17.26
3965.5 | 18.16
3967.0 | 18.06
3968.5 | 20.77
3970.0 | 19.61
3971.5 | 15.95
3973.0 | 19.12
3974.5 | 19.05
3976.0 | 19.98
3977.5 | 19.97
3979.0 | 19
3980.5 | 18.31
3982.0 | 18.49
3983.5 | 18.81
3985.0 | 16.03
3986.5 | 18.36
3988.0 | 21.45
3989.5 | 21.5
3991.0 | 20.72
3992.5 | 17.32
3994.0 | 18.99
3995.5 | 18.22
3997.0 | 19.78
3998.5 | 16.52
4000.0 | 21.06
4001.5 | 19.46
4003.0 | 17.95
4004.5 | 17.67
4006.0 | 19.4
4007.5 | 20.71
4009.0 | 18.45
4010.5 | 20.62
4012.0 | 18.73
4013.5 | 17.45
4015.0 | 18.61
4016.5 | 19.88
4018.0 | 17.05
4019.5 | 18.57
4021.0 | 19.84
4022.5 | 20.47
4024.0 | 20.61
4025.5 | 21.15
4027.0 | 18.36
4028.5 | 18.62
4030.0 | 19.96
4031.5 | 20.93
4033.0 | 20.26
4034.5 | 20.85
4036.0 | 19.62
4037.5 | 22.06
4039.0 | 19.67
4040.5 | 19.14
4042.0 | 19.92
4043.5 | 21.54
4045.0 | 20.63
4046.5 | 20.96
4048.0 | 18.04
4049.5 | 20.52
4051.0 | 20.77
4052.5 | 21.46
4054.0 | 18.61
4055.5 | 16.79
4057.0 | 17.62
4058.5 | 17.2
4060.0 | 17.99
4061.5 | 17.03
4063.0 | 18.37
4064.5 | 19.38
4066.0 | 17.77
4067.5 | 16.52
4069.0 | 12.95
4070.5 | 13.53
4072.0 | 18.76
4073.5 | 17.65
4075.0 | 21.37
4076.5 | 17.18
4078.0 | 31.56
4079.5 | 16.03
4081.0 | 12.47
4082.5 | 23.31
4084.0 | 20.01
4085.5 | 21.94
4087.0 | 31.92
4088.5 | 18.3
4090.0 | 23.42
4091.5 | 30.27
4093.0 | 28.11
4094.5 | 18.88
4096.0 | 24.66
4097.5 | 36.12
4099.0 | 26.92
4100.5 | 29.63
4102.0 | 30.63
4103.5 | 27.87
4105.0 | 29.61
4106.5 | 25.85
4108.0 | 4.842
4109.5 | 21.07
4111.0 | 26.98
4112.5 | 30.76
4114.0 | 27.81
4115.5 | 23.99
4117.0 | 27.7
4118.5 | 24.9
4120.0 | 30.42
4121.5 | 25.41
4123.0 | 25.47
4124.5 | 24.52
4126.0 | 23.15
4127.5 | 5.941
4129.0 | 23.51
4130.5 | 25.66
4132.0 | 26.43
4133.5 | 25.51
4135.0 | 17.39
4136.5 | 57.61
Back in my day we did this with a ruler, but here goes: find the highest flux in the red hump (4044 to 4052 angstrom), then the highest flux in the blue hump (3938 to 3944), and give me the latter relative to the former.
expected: 1.00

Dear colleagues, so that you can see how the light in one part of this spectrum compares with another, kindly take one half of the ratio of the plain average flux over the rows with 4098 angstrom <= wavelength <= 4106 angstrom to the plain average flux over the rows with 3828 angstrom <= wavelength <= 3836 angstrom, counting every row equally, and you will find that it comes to 0.8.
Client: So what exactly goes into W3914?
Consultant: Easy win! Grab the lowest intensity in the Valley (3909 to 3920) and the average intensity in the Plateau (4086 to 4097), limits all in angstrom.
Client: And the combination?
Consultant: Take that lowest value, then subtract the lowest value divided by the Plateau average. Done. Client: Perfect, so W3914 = 14.3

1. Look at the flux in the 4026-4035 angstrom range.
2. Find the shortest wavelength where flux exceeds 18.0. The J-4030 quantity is 4027.0 angstrom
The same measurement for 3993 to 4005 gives 3994.0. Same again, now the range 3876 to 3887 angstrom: 3877.0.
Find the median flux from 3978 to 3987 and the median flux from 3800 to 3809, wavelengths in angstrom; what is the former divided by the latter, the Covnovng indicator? 1.1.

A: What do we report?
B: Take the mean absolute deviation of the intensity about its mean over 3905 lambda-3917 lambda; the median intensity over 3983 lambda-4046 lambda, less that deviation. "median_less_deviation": 18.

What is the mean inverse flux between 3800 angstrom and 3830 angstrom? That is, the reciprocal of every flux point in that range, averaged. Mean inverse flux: 0.056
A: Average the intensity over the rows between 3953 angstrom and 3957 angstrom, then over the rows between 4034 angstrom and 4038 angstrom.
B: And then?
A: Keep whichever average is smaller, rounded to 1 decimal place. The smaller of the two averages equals 18.9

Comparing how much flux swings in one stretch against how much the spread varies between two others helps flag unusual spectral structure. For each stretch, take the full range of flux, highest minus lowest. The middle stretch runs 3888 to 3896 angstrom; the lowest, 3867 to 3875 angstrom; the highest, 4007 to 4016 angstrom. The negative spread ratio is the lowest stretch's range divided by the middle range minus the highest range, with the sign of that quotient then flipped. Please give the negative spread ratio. -1.0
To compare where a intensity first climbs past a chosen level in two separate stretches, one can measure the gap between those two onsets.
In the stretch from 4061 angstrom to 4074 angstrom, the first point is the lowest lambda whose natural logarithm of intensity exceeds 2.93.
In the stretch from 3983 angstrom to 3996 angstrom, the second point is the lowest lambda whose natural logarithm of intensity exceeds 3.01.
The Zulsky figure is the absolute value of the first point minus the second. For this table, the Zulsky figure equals 76.5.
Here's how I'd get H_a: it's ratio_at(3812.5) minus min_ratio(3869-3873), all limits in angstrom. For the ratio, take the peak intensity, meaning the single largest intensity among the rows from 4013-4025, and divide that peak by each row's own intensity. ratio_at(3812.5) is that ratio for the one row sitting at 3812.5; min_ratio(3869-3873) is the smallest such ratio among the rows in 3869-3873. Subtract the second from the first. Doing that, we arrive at 0.16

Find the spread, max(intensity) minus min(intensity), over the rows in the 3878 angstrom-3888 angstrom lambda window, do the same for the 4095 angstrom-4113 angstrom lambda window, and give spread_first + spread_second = 36.6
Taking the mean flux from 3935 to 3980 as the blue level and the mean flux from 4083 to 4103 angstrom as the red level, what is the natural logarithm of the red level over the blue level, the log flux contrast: 0.34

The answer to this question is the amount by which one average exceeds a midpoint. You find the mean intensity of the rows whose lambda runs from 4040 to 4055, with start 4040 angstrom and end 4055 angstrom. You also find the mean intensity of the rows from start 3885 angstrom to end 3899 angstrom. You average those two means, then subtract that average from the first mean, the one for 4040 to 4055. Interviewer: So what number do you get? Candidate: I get 1.3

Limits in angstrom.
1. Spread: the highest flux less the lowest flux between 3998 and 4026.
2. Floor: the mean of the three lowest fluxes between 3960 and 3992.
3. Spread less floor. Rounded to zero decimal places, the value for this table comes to -11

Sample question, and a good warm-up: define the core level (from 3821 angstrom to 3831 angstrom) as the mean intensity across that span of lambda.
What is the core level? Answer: 18.8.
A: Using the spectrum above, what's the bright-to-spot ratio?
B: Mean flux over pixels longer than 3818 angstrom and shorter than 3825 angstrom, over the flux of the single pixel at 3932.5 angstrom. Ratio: 1.06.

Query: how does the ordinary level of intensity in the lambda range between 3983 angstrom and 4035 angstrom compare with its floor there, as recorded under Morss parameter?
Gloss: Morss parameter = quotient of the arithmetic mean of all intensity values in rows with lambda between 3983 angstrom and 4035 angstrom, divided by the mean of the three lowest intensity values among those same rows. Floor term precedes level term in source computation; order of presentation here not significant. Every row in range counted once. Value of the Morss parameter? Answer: 1.17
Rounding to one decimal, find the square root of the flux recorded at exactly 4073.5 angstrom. 4.2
